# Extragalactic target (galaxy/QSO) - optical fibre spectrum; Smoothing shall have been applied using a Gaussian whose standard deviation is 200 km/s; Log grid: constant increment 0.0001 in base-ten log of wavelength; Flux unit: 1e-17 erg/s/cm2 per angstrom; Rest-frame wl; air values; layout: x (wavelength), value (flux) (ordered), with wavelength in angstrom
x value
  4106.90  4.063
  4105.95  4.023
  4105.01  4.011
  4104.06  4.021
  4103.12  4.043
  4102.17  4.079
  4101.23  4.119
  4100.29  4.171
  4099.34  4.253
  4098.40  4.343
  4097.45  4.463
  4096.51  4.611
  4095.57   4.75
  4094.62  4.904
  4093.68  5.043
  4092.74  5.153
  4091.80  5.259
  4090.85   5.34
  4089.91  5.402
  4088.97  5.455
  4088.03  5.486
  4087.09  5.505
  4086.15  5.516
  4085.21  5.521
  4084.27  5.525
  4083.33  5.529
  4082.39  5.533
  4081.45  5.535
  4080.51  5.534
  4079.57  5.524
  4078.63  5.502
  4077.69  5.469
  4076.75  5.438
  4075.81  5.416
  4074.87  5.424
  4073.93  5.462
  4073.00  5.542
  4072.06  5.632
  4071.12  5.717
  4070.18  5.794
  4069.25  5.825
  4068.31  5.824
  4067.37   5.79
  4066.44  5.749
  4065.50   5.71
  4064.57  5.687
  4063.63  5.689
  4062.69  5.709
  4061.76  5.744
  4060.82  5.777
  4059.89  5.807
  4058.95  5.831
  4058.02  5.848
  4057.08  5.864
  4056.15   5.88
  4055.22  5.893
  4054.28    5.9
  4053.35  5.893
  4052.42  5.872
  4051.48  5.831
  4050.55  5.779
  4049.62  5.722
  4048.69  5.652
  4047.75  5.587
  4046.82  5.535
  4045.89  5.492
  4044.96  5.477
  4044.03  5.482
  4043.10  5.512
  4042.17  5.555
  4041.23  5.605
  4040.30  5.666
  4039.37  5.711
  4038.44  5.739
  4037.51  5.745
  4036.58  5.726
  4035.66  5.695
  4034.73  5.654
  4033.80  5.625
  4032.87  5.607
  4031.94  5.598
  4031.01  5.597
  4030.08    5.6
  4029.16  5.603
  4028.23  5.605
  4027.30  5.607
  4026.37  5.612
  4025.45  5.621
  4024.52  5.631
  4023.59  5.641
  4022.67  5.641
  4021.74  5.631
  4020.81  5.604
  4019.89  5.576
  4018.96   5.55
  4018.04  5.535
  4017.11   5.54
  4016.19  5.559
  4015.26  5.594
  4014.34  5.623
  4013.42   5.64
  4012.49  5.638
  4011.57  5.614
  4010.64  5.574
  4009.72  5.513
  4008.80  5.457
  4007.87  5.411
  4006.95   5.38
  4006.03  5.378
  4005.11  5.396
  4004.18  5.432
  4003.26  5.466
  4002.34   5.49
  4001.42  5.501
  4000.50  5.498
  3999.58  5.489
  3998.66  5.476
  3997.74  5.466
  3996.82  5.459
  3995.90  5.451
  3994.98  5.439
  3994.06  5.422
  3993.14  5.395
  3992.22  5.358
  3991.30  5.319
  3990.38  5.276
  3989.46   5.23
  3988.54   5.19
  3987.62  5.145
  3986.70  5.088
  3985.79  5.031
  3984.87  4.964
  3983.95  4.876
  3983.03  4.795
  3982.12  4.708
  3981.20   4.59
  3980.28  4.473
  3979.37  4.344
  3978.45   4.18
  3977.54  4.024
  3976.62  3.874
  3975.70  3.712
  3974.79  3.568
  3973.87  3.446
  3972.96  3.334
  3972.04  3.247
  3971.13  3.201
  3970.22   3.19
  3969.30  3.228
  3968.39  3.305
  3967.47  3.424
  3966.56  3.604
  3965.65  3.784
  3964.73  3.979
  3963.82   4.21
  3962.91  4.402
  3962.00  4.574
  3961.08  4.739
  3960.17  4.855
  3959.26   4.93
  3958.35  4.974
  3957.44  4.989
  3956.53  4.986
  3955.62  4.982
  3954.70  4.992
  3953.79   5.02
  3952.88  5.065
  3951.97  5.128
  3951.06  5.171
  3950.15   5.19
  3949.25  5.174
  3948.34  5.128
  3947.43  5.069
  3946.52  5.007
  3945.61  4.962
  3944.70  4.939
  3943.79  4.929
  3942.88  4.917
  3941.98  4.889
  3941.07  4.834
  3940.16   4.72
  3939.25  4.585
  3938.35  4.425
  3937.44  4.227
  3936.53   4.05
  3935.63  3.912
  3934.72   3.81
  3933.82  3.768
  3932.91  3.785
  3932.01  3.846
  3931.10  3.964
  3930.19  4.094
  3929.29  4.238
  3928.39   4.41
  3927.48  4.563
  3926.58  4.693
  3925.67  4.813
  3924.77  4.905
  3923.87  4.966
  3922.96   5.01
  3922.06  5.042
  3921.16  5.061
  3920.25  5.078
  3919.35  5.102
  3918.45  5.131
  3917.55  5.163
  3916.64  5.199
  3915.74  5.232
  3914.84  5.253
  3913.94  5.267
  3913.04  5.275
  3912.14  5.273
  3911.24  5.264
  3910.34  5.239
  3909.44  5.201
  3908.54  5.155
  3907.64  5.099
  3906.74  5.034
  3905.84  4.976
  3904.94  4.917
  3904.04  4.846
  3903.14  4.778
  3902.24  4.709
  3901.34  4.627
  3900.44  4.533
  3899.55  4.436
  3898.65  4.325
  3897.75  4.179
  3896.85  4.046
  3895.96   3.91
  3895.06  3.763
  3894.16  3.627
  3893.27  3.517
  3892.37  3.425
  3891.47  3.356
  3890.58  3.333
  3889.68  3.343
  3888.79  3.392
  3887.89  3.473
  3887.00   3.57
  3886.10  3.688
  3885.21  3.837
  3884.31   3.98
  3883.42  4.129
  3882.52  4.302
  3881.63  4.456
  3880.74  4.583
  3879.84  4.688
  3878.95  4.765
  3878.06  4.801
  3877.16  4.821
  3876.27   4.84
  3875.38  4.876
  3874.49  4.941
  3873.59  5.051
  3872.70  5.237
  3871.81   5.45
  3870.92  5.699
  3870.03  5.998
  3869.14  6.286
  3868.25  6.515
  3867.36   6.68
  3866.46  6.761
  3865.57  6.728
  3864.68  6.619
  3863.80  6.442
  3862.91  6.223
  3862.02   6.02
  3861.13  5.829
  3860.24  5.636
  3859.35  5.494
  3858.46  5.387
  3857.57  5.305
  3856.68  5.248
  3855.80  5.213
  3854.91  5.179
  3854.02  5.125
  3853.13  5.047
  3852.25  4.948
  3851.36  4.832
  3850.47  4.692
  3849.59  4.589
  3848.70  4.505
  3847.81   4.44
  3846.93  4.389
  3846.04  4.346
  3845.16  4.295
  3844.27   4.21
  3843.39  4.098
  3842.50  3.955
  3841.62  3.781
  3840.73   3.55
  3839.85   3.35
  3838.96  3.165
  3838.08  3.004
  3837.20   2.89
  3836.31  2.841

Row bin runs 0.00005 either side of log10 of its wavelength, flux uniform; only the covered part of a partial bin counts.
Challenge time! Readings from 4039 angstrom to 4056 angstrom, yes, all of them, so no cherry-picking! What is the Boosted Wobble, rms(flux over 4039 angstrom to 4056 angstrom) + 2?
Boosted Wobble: 7.7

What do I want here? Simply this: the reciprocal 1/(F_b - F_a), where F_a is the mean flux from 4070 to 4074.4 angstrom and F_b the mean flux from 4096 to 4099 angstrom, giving -0.9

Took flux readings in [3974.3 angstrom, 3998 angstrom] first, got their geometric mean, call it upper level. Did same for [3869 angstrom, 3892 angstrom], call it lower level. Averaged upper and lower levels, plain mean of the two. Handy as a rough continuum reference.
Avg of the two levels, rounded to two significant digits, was 4.6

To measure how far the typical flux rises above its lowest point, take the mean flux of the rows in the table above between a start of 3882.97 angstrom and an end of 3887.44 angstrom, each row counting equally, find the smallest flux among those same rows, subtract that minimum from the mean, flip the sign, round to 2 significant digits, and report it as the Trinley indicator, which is -0.27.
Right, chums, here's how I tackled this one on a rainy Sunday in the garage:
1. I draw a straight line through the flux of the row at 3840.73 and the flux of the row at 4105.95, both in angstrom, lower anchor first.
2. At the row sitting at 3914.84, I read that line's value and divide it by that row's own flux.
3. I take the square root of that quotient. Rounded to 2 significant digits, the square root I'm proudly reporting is 0.84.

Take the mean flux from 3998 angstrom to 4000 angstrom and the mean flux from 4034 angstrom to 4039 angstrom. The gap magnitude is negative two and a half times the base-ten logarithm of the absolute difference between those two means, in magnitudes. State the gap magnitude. 1.6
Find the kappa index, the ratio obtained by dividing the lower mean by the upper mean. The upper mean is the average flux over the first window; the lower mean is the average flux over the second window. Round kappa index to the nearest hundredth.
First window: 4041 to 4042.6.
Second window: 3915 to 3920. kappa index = 0.93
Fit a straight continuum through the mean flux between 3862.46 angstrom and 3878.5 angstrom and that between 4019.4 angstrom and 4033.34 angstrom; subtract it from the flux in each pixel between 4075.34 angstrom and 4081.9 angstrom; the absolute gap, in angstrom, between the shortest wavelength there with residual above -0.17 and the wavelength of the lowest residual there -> 0.0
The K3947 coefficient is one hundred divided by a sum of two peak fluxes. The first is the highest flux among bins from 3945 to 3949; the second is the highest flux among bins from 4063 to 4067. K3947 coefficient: 9.2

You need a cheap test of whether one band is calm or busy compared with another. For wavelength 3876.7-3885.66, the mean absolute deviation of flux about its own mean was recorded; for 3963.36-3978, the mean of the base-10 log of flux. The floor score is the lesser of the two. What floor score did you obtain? 0.30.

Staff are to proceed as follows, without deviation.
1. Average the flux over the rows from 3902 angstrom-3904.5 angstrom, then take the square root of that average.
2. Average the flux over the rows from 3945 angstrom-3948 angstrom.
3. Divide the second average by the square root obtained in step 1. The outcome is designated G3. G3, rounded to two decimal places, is 2.29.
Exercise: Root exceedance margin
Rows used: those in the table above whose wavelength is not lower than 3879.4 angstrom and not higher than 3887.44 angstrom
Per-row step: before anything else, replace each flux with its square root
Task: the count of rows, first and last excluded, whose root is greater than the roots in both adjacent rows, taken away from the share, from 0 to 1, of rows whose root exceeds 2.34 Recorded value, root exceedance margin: 0.00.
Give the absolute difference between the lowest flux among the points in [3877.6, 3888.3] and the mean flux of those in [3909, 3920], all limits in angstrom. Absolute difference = 1.7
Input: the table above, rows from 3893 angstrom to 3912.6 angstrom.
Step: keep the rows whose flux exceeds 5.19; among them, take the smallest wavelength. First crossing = 3909.44 angstrom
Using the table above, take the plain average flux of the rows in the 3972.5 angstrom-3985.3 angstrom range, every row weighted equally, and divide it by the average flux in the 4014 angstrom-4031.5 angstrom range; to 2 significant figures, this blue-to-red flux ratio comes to 0.75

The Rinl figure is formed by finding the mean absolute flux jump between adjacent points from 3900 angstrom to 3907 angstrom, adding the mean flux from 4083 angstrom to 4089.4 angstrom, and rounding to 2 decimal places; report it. 5.58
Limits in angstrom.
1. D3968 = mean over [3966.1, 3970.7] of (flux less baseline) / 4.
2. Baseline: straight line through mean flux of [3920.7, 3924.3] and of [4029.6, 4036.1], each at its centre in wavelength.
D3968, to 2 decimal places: -0.48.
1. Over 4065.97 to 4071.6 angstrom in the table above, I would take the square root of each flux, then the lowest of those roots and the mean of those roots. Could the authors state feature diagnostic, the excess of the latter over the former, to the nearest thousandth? 0.014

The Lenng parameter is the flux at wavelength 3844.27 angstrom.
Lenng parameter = 4.21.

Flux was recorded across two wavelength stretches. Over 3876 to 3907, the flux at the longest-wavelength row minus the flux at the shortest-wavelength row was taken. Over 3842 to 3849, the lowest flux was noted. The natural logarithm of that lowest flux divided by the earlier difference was 3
